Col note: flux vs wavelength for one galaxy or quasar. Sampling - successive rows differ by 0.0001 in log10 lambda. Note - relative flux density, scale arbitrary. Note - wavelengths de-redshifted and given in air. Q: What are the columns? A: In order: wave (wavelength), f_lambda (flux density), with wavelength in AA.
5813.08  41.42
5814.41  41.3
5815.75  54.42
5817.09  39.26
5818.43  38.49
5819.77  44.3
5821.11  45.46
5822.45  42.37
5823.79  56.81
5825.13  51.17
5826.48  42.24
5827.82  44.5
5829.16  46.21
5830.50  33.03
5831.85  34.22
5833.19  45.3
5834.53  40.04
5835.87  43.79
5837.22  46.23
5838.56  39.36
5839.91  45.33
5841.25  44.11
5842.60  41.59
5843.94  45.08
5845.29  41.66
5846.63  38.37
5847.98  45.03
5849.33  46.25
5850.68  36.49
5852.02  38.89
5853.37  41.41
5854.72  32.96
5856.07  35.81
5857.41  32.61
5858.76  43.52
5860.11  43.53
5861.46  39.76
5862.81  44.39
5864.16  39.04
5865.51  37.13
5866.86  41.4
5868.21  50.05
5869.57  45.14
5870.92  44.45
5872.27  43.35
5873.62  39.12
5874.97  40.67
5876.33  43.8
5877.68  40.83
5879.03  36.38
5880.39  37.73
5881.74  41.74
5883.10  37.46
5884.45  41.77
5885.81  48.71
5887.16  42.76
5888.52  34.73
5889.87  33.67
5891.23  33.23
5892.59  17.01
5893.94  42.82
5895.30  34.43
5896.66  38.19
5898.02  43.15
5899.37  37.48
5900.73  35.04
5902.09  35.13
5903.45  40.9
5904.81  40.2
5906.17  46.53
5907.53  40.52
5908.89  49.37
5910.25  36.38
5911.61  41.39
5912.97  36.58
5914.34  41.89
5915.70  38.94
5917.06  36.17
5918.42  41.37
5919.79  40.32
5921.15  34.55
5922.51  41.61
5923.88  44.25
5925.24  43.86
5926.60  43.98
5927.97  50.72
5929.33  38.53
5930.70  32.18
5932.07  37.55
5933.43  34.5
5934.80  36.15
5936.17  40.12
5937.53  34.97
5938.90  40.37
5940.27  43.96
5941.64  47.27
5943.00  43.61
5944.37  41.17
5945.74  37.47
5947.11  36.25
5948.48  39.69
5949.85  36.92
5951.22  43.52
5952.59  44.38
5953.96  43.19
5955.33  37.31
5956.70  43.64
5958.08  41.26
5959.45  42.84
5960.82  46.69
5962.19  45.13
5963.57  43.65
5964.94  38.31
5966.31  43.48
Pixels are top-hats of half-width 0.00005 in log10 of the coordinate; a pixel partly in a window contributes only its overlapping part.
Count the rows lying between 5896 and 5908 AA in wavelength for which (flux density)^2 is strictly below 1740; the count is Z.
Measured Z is 7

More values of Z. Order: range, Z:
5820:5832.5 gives 2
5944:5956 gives 6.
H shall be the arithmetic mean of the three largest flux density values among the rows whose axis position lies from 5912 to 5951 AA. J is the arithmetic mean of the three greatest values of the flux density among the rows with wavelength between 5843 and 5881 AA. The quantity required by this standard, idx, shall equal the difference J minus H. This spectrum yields -0.3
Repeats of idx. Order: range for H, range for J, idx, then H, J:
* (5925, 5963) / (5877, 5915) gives 0.0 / 48.2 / 48.2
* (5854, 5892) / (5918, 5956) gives -0.5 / 48.0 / 47.5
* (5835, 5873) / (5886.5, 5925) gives -0.8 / 47.5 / 46.7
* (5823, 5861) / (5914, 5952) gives -4.0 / 51.4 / 47.4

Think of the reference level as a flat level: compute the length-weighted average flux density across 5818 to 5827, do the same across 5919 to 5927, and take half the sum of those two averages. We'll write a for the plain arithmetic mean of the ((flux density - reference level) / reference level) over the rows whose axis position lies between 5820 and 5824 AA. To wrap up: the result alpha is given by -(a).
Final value -0.10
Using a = 0.10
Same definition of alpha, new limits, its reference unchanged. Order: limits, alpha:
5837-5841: 0.00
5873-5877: 0.06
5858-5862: 0.03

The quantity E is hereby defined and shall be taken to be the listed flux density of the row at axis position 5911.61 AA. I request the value 41.39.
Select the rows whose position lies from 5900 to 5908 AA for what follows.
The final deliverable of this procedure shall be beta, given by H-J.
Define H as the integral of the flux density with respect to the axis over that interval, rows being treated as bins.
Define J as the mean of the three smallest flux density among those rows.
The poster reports 281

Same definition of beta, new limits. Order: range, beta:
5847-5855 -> 287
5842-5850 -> 304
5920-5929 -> 346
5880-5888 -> 295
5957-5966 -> 346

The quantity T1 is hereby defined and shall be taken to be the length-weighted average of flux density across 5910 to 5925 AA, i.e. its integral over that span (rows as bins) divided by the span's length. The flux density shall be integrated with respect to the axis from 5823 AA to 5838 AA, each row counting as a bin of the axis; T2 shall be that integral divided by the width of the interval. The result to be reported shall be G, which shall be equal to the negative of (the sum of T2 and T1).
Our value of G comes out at -83.5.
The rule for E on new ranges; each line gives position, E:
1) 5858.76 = 43.52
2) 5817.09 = 39.26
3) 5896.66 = 38.19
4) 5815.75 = 54.42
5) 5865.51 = 37.13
